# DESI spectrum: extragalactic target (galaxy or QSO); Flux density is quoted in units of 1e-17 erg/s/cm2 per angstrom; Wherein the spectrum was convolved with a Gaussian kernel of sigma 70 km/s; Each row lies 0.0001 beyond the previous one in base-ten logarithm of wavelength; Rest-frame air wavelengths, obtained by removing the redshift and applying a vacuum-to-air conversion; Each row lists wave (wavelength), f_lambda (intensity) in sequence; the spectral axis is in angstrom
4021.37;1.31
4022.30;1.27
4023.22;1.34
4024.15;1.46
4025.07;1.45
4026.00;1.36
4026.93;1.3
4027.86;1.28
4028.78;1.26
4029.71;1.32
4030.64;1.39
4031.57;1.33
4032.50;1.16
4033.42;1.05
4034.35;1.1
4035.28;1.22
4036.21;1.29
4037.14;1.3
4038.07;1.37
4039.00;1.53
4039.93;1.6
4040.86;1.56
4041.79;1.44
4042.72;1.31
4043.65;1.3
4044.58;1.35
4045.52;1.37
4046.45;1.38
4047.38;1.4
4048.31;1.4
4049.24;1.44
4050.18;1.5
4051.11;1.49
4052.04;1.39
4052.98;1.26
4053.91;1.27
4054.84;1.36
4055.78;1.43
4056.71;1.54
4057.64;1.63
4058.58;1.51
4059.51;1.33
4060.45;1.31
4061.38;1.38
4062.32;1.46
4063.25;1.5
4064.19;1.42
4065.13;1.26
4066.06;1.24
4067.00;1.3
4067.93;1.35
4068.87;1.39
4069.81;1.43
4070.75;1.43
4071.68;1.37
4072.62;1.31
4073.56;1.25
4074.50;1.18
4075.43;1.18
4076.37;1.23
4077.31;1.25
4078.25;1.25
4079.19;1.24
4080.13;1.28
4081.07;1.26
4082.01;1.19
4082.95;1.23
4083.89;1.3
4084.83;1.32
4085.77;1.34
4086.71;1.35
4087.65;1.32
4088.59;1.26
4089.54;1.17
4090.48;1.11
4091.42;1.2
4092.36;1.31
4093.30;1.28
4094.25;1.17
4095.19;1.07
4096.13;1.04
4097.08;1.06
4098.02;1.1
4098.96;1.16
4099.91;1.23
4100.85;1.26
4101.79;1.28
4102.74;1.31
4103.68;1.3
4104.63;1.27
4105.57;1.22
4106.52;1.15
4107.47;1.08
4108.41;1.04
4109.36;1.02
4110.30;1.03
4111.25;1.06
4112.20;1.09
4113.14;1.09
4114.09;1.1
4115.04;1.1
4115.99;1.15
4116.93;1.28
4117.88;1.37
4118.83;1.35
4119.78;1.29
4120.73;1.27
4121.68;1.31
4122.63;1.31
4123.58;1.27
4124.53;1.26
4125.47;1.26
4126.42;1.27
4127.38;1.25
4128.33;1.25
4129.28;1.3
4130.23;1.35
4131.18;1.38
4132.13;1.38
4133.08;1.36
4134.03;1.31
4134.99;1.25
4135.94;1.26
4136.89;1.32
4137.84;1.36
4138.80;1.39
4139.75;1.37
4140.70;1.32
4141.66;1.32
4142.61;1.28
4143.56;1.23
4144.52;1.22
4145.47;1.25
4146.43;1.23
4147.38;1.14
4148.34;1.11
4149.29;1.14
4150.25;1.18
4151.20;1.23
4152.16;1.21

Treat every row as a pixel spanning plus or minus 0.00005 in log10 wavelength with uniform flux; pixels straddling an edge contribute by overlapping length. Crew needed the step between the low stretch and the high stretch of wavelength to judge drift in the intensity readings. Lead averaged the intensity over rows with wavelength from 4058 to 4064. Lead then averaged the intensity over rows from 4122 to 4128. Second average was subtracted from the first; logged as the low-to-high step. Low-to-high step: 0.15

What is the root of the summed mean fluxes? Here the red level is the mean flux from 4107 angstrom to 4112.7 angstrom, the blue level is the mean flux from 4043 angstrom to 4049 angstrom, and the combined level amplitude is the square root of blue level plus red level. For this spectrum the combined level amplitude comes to 1.56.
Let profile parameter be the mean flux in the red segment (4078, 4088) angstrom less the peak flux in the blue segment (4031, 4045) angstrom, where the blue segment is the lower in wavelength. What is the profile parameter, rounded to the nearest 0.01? -0.32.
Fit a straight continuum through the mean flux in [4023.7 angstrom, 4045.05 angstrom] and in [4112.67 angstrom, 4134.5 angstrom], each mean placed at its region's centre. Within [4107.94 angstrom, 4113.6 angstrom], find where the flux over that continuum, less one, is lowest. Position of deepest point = 4109.36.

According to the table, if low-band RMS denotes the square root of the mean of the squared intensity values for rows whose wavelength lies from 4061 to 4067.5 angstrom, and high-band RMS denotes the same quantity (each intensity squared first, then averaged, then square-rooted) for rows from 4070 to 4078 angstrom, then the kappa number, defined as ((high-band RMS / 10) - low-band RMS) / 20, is -0.062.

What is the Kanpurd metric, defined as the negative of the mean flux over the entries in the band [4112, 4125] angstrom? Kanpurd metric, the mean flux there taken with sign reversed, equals -1.23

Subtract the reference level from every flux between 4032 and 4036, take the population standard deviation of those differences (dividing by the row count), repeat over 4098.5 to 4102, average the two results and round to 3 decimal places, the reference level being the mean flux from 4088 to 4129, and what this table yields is 0.055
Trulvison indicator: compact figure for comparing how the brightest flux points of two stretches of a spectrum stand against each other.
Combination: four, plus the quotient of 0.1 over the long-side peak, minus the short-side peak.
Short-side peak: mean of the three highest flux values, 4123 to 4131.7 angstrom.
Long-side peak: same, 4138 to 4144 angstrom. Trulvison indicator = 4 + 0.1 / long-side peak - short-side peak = 2.73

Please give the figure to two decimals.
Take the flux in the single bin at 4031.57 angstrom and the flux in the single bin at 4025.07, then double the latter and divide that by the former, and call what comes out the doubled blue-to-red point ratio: 2.18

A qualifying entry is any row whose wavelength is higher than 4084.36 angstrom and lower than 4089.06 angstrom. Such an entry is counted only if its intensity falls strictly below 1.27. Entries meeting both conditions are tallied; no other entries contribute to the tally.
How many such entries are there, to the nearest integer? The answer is 1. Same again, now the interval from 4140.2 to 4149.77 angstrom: 7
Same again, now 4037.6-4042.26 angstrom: 0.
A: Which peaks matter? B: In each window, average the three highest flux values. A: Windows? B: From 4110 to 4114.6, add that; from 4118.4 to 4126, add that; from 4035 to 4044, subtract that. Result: 0.85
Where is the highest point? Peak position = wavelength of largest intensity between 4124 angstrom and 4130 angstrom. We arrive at 4129.28 angstrom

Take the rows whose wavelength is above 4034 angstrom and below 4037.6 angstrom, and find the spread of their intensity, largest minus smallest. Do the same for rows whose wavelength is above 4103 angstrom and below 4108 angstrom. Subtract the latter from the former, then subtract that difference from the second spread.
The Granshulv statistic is 0.24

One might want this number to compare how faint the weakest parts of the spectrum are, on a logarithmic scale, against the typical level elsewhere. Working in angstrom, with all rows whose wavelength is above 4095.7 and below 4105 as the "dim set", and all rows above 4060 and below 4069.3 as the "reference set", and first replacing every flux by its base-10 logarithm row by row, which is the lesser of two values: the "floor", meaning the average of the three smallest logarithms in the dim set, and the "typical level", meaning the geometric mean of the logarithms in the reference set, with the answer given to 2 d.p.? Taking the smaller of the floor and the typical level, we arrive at 0.03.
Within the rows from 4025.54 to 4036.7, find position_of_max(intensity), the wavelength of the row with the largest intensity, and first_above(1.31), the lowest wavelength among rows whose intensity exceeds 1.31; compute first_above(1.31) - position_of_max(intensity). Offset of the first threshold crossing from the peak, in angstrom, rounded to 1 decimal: -4.6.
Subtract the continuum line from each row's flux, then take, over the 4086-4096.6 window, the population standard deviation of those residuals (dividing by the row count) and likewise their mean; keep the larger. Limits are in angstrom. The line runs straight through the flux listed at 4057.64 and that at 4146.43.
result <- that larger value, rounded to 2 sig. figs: 0.092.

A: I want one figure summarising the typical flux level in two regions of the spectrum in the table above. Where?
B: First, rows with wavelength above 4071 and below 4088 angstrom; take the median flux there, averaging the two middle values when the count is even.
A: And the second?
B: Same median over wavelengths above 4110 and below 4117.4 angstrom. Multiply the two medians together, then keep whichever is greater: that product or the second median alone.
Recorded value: 1.37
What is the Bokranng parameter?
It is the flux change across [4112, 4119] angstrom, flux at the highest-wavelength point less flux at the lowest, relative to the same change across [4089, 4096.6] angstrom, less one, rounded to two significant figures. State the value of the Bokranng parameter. -3.0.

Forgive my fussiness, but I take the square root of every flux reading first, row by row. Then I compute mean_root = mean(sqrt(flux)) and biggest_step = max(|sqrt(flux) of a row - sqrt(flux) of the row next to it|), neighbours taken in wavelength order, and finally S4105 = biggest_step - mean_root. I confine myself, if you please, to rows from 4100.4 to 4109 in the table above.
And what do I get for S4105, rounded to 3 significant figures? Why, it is -1.07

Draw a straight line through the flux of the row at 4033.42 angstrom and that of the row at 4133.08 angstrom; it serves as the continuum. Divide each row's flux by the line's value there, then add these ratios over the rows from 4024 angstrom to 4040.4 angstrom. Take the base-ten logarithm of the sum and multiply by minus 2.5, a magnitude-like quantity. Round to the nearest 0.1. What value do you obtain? -3.4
